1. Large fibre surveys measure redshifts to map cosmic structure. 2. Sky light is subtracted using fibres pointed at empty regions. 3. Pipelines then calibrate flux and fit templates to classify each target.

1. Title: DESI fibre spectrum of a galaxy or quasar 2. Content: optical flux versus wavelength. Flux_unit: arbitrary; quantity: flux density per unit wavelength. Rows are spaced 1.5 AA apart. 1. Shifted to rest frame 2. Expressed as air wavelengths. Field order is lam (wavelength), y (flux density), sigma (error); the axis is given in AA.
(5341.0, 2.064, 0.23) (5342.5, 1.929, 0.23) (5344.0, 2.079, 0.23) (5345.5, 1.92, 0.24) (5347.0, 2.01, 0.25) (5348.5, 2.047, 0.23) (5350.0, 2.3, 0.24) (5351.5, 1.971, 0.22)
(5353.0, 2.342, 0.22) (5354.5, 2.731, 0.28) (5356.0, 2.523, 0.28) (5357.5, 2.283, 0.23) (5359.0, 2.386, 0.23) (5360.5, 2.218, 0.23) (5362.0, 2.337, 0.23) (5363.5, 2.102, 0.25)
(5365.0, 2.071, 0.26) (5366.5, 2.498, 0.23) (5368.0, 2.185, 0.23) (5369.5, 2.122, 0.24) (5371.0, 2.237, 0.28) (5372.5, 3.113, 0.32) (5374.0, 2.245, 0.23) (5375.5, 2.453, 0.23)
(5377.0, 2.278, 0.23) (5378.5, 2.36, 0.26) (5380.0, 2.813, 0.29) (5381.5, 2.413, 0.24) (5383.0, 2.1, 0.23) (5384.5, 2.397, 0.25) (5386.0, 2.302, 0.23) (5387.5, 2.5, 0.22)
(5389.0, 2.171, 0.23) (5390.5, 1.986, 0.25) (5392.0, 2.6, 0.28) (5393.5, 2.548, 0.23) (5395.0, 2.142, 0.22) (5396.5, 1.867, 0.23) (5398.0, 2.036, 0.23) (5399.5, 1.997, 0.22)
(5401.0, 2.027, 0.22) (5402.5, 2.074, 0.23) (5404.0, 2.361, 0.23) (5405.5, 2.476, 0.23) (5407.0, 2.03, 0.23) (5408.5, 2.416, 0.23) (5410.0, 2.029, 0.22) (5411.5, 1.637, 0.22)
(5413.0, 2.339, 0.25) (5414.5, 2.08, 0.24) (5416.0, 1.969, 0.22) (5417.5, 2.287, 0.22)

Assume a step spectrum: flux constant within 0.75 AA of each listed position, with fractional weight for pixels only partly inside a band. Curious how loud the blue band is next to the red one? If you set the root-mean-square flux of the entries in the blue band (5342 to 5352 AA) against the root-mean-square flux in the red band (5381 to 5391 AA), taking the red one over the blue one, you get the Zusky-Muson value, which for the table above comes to 1.11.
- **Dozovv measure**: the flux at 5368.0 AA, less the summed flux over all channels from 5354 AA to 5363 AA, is -12.3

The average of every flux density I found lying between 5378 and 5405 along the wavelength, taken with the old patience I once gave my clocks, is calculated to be 2.26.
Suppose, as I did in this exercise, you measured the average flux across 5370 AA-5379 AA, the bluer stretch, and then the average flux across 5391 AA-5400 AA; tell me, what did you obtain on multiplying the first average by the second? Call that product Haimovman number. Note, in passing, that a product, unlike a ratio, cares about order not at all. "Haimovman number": 5.4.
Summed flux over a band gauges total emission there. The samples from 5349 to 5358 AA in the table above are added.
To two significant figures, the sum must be 14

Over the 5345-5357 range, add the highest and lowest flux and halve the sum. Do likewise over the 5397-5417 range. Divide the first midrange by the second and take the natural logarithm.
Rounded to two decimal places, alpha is 0.12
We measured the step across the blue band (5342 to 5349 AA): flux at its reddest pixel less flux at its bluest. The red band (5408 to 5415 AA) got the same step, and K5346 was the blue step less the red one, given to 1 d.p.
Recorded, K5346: 0.5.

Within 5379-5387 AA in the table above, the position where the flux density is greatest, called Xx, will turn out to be 5380.0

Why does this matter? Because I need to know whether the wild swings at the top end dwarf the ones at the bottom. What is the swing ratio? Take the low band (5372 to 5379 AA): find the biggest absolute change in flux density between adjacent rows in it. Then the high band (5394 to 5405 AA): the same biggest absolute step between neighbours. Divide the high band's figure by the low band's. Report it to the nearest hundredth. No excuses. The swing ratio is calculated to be 0.33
